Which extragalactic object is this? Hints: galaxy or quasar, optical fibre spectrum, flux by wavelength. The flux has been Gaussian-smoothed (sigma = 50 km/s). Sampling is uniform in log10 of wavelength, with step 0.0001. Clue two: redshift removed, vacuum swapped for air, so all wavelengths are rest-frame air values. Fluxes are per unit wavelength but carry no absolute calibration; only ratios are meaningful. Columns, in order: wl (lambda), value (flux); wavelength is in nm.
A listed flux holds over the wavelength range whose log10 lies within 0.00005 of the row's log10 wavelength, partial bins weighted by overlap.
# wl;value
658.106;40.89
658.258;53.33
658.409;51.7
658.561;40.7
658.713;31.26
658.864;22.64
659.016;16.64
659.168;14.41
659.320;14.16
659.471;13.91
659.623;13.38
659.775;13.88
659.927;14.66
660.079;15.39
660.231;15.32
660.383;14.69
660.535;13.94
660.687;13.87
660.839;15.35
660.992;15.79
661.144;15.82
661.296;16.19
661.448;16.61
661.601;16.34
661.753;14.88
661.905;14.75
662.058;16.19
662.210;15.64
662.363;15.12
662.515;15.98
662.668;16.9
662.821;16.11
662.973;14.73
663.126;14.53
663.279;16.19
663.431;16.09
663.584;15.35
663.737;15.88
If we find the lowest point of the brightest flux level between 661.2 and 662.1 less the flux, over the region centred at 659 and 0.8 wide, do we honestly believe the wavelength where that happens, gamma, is 658.713 nm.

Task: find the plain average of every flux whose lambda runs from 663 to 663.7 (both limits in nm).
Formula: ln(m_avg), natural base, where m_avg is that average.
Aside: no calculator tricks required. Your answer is 2.74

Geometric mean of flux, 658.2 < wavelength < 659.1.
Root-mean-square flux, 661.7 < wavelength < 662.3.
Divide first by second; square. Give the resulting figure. 4.6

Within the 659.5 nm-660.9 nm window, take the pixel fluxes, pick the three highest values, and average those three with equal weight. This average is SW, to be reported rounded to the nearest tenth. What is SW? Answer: 15.4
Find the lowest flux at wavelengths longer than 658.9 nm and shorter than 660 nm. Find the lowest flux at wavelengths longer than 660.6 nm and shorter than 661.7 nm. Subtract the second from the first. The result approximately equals -0.5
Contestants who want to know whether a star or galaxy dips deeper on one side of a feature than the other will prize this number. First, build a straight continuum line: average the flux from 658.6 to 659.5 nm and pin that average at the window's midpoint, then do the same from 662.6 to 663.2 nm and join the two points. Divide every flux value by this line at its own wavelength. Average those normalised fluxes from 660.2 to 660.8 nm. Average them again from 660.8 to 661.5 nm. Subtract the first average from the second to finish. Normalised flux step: 0.12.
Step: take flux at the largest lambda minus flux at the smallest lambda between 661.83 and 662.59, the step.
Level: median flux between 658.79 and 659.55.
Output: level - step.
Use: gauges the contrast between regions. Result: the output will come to 13.2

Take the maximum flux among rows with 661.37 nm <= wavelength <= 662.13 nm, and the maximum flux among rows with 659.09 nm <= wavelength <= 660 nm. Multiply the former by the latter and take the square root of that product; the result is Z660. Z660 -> 15.6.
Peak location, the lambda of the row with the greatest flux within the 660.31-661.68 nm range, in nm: 661.448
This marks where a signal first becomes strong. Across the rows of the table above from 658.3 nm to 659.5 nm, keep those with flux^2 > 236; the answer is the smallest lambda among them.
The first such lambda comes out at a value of 658.409 nm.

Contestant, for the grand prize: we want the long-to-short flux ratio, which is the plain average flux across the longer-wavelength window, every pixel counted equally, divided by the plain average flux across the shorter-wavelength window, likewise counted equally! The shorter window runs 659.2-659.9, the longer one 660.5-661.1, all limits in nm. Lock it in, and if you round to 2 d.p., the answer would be 1.07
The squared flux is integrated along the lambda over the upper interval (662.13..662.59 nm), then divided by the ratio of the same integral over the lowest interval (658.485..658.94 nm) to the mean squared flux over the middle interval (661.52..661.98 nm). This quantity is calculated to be 55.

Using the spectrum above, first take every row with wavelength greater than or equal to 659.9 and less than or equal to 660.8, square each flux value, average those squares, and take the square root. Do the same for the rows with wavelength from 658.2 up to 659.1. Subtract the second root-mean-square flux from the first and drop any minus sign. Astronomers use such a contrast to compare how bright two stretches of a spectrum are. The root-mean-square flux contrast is 24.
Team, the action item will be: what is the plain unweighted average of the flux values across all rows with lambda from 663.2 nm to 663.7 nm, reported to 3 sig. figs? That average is 15.9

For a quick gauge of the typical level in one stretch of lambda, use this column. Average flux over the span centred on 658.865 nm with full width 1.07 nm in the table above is 27.4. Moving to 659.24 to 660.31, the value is 14.4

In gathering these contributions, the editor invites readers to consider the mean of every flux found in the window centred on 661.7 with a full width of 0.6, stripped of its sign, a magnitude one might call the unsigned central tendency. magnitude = 15.6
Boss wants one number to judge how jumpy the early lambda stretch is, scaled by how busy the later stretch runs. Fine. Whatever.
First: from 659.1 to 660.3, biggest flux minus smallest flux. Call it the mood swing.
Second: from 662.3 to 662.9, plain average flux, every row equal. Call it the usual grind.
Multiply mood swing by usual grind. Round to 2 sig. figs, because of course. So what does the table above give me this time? 32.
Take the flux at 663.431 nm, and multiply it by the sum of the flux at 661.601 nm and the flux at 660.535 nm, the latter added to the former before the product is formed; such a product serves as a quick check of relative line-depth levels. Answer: 487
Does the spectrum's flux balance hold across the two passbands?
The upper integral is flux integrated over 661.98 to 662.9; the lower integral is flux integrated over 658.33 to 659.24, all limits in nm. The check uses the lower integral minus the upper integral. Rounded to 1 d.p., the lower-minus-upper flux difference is 12.3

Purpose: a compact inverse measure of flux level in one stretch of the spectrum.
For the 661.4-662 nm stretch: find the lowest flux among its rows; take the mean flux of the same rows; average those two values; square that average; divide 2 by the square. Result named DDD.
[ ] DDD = 0.0087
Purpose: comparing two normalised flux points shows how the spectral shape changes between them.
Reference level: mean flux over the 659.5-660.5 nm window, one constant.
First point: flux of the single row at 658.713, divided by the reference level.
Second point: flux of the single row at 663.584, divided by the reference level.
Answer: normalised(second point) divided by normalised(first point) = 0.49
